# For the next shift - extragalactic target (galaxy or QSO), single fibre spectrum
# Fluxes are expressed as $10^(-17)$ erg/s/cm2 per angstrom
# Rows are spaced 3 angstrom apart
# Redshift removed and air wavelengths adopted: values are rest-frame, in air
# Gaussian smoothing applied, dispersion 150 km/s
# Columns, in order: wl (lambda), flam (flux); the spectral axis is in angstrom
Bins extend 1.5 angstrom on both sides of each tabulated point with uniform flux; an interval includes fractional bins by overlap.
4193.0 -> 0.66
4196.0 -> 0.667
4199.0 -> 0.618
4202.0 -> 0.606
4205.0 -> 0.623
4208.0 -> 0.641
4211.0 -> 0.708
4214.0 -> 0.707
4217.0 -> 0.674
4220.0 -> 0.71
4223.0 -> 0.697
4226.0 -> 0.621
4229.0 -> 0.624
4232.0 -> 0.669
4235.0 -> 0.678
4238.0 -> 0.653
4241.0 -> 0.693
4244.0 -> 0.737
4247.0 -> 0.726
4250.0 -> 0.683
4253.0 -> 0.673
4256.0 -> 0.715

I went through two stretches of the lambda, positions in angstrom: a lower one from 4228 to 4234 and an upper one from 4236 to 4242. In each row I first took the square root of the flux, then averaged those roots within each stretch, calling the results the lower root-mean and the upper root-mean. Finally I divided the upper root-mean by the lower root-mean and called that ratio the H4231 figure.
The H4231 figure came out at 1.02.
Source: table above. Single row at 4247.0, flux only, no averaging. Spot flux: 0.726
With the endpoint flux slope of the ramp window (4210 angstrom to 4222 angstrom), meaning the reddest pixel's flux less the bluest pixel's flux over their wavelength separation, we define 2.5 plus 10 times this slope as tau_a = 2.50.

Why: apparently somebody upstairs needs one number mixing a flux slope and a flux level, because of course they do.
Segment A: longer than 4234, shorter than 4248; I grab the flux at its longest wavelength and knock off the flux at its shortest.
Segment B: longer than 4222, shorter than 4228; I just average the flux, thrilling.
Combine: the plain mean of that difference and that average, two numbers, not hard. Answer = 0.35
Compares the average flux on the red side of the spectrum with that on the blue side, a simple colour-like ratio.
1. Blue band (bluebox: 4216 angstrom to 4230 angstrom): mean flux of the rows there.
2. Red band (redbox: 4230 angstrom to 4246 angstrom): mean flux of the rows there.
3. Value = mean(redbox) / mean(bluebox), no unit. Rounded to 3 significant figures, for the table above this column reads 1.03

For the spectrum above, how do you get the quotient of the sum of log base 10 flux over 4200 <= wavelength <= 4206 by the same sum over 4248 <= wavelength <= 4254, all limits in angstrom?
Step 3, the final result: 1.25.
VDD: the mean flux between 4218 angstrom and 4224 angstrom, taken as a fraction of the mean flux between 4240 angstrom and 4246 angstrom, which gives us 0.98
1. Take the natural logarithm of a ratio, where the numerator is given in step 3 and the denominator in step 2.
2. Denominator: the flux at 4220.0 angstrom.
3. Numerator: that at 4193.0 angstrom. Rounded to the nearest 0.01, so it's -0.07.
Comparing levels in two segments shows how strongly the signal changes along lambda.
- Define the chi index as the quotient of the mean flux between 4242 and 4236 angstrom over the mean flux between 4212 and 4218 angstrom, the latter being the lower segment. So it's 0.97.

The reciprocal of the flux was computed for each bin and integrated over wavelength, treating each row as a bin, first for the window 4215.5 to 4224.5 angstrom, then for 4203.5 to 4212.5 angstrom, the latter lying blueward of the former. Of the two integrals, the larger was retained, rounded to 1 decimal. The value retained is 13.7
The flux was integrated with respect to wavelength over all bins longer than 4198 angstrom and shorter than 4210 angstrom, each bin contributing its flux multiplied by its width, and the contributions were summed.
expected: 7.5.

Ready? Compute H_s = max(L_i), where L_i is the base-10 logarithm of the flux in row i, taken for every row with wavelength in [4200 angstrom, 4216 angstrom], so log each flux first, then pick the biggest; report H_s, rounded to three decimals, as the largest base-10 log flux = -0.150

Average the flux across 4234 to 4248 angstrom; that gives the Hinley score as 0.70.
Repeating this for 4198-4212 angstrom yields 0.64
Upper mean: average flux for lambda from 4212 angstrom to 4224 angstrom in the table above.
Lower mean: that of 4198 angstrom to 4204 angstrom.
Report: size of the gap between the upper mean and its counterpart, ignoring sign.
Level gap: 0.085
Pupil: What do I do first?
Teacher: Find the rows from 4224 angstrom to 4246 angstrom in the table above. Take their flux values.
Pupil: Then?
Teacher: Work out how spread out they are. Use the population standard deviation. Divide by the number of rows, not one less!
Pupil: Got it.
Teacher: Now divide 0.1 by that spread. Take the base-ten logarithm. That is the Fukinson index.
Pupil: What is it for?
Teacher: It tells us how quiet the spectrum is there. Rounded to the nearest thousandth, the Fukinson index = 0.426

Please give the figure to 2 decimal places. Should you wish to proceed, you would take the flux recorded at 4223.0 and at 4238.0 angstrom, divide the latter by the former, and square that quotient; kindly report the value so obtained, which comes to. 0.88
